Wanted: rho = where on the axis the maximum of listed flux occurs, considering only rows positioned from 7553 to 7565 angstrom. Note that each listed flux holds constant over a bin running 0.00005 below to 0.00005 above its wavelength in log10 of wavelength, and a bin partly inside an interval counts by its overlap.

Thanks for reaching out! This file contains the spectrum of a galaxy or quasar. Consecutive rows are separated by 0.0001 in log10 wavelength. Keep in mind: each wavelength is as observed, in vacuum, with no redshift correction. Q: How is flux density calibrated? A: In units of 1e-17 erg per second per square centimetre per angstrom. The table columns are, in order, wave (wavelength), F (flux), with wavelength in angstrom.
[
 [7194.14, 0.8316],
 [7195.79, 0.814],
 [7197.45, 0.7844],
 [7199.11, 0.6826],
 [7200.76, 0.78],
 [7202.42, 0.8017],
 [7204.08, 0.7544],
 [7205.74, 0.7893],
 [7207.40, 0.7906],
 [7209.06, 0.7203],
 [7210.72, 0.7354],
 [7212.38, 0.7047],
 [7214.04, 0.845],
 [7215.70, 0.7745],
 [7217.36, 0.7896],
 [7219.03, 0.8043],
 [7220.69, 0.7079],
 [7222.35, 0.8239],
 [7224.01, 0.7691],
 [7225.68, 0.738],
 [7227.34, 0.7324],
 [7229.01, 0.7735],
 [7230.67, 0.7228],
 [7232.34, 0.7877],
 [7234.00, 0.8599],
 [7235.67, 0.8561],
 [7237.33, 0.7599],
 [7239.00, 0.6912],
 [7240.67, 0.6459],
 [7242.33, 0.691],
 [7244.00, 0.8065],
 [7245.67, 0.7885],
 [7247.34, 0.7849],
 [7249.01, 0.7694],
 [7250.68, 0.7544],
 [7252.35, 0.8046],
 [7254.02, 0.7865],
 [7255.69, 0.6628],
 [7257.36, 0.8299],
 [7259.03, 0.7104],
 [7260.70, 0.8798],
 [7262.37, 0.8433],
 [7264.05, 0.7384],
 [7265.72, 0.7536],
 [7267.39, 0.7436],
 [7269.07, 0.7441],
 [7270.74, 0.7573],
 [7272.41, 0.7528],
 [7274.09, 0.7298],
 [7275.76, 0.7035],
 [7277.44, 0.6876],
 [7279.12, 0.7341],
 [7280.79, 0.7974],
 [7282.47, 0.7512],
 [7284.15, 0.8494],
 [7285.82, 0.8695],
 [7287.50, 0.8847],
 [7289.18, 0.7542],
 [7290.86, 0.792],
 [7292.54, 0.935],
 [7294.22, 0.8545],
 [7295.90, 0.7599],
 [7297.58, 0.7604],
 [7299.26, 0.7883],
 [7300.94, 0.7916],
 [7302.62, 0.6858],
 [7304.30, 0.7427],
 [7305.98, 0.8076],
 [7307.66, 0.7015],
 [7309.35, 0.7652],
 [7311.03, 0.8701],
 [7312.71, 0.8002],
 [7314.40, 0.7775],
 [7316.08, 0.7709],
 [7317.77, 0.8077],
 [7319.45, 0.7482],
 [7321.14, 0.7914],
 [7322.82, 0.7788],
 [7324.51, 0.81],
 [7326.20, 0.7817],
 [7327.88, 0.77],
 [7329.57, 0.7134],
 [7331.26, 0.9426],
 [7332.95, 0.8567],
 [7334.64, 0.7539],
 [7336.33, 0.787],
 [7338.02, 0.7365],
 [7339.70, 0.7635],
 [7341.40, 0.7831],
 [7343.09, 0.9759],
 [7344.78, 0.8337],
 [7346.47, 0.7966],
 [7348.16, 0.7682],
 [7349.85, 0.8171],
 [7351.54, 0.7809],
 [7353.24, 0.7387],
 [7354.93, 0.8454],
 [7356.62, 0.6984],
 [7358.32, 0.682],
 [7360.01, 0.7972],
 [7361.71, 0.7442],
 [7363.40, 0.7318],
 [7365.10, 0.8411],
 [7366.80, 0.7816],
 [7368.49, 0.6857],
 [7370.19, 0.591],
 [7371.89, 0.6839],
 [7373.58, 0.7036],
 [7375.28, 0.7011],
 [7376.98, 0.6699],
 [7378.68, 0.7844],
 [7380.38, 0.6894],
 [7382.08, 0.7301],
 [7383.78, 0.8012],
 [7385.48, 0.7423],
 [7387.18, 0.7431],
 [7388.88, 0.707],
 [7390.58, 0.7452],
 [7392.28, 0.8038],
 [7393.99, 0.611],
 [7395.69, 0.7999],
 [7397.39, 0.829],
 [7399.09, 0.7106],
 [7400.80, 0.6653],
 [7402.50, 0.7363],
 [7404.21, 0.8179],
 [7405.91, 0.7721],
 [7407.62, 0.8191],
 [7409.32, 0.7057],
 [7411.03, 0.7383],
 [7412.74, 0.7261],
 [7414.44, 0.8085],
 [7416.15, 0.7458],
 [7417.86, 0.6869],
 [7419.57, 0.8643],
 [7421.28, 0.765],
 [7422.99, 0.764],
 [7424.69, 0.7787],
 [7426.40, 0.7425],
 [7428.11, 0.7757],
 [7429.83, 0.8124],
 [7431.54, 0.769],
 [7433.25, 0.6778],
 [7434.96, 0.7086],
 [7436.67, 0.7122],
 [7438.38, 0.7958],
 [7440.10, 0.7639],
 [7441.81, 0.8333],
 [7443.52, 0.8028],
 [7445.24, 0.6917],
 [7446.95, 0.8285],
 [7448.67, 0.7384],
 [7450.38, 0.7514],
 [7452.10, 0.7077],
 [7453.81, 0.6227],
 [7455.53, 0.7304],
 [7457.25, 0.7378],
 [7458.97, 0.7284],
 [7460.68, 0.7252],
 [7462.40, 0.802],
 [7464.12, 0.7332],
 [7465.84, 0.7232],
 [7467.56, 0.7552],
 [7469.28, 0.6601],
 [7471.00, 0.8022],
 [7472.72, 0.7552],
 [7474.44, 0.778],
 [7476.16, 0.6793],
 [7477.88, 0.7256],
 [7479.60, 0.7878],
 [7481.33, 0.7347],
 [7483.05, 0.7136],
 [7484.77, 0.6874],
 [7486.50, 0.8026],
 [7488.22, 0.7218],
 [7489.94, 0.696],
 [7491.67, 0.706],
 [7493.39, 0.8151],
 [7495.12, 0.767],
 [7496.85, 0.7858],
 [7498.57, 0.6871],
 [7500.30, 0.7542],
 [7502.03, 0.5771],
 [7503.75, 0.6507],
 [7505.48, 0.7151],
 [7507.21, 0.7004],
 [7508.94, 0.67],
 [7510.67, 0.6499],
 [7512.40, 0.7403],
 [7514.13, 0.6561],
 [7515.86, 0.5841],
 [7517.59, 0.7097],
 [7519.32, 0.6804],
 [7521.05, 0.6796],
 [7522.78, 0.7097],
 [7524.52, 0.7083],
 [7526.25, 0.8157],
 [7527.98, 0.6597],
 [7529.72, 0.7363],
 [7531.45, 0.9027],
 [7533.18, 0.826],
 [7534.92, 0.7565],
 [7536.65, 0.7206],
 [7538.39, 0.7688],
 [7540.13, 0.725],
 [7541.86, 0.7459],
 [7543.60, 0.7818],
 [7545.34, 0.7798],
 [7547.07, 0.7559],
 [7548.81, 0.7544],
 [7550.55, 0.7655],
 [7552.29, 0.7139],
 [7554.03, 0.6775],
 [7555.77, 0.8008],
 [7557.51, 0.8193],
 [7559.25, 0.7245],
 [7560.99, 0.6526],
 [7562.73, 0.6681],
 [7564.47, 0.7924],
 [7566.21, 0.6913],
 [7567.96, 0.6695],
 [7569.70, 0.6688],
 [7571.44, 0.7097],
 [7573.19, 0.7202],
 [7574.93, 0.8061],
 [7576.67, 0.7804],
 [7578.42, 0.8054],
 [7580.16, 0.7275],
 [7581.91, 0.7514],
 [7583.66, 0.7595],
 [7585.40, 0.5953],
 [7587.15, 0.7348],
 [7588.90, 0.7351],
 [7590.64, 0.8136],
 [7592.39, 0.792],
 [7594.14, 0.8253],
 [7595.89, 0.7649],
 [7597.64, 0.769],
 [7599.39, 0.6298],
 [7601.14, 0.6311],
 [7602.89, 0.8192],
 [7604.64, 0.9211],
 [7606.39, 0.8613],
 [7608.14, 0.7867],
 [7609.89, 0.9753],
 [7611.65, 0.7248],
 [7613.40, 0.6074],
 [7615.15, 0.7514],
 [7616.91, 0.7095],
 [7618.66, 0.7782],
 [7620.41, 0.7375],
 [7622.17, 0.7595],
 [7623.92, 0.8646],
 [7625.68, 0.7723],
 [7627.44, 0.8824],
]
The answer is 7557.51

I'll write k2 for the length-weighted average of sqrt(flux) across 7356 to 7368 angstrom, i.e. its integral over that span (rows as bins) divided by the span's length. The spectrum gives 0.867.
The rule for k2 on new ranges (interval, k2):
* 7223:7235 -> 0.877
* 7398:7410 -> 0.865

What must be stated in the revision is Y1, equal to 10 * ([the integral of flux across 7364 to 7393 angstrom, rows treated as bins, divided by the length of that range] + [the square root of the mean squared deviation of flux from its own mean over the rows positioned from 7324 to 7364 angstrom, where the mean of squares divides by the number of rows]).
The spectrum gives 7.97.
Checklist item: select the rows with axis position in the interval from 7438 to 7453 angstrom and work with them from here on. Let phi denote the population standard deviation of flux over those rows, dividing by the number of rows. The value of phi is 0.048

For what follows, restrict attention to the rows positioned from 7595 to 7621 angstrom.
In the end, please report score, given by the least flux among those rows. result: 0.6074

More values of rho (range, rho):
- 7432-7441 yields 7438.38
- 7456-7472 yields 7471.00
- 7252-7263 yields 7260.70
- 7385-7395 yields 7392.28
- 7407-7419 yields 7407.62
